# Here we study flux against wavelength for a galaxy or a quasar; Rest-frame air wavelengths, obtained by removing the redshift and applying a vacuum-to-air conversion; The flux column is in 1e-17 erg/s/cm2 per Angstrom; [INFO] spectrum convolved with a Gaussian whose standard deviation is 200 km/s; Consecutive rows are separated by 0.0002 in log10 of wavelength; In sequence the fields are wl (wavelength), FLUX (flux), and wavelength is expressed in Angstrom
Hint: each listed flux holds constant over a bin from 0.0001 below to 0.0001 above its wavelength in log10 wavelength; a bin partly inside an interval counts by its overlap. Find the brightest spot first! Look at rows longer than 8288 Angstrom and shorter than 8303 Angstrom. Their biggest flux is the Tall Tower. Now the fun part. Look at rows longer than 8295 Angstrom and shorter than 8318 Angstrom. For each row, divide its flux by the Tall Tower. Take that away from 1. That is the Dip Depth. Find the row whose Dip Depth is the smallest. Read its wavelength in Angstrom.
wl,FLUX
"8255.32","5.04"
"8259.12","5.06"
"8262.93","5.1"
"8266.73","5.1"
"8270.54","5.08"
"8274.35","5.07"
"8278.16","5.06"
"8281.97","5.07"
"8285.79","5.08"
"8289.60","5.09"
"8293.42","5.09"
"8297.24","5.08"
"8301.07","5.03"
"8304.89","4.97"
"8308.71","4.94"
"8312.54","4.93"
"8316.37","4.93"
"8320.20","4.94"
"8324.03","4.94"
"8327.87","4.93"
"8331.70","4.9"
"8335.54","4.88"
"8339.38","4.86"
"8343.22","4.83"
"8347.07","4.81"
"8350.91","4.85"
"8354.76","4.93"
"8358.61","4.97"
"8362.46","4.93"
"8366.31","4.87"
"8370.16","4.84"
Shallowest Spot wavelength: 8297.24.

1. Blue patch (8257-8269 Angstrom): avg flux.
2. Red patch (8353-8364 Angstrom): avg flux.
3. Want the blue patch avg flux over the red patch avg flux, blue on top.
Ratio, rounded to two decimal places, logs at 1.03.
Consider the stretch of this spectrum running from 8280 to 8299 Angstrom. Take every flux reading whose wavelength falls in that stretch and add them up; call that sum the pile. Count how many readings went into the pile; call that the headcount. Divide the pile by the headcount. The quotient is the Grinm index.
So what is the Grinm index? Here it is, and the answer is 5.08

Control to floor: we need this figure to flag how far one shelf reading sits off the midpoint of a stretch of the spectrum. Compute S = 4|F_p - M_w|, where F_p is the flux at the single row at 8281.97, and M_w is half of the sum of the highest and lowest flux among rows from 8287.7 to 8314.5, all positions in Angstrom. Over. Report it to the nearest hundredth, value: 0.24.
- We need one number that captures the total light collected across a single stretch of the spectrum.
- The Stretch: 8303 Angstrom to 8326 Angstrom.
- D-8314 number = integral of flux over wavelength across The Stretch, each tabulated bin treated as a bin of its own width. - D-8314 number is 114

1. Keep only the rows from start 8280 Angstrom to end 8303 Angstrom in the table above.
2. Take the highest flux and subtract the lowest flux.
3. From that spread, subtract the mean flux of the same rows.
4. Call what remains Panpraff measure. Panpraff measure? -5.01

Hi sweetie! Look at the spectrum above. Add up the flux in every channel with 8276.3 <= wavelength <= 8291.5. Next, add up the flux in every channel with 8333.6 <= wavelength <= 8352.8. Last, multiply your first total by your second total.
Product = 492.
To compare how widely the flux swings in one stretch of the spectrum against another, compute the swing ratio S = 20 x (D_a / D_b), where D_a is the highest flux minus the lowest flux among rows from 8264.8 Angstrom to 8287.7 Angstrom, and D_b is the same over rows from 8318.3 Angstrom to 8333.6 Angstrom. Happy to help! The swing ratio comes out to 20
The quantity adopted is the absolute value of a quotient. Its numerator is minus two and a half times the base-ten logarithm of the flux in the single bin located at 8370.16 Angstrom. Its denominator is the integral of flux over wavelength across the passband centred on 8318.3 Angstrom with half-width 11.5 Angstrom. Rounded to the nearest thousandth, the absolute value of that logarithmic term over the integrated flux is 0.015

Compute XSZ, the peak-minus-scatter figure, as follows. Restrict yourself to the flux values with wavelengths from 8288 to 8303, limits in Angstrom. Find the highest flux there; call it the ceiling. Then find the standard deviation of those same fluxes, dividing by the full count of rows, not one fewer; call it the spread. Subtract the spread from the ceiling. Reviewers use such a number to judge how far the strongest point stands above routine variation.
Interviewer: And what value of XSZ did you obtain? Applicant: 5.07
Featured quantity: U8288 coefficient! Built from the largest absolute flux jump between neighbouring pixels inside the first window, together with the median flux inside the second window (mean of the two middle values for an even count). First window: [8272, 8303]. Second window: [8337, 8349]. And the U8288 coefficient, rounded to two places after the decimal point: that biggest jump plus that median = 4.88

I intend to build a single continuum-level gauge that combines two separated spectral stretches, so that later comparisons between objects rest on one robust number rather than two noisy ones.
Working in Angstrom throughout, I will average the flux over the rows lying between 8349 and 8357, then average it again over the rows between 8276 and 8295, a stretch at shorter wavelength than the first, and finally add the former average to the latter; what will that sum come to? 10.0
